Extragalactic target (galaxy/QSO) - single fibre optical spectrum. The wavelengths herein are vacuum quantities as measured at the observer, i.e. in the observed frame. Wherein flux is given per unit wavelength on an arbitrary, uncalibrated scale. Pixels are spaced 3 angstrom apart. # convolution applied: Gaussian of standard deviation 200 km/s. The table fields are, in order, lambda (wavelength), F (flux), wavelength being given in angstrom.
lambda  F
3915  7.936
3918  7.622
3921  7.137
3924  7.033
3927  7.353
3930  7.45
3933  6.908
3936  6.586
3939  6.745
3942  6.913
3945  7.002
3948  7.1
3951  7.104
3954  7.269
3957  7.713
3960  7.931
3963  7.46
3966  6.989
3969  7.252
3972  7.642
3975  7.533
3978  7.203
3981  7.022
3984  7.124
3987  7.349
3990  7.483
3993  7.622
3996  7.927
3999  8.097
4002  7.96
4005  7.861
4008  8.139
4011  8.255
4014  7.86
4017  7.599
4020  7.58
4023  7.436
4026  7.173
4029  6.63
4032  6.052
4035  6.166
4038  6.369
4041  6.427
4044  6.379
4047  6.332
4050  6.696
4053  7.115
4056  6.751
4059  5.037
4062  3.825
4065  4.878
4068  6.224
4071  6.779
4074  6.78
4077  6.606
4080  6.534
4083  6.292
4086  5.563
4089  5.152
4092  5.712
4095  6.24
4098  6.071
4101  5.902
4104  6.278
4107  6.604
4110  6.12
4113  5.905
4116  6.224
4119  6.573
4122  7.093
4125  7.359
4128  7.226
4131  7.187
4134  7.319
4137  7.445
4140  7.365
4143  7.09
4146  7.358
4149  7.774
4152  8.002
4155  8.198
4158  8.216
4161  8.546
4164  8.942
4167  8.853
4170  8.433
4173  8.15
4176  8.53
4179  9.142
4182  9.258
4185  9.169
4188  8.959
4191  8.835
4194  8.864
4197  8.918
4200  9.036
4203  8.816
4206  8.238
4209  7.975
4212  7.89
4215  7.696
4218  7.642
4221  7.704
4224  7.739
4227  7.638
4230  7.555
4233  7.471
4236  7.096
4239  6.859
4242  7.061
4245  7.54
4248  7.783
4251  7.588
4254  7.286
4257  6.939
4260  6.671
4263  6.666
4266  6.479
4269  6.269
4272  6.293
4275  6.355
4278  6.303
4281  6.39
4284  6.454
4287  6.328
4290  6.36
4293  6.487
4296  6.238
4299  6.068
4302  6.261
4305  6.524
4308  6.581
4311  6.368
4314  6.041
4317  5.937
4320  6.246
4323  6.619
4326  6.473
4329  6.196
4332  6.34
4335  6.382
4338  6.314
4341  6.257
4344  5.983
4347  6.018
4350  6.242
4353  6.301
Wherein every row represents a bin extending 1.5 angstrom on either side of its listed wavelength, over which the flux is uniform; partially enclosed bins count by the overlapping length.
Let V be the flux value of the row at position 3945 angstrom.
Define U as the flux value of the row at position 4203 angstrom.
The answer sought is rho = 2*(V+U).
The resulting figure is 31.6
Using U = 8.816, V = 7.002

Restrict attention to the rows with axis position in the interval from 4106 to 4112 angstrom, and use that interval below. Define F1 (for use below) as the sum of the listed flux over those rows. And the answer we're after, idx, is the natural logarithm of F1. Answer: 2.5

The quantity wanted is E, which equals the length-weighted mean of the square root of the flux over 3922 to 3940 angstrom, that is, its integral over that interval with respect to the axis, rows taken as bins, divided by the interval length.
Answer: 2.65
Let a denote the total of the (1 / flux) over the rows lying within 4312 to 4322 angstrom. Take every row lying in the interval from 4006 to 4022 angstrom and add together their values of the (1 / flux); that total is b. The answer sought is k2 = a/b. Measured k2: 0.8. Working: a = 0.49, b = 0.63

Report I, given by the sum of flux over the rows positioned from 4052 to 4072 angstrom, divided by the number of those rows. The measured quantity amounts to 5.80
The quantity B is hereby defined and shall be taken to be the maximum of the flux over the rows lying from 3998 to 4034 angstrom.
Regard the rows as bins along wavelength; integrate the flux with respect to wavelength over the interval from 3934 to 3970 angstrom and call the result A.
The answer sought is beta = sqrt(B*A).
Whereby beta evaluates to 46.2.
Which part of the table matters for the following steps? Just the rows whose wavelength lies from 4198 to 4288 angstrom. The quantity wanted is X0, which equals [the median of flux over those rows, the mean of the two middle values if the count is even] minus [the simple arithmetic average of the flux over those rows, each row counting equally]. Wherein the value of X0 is 0.12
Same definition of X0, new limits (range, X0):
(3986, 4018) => 0.03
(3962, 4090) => 0.16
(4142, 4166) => 0.08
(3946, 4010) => -0.03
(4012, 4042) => -0.03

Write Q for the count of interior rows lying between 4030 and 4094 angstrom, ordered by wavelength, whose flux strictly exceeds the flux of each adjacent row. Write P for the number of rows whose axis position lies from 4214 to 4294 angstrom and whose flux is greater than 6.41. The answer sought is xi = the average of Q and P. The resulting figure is 11.5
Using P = 20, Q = 3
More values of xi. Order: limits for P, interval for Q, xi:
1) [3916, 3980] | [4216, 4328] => 14.0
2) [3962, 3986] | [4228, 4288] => 5.5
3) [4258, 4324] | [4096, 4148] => 5.5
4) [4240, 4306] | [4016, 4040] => 6.0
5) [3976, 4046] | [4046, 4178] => 13.0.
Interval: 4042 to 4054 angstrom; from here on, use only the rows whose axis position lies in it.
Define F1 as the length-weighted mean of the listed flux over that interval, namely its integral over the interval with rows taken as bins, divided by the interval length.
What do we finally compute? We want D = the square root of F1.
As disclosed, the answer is 2.57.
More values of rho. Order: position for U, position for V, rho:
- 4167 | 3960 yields 33.6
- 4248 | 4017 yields 30.8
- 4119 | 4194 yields 30.9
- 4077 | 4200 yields 31.3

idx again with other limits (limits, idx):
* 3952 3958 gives 2.7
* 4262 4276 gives 3.5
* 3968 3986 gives 3.8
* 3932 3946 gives 3.5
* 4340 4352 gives 3.2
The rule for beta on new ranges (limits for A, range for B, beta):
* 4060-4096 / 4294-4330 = 37.4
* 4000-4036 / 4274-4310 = 41.9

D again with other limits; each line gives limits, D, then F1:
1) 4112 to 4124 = 2.55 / 6.5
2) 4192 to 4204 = 2.98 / 8.9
